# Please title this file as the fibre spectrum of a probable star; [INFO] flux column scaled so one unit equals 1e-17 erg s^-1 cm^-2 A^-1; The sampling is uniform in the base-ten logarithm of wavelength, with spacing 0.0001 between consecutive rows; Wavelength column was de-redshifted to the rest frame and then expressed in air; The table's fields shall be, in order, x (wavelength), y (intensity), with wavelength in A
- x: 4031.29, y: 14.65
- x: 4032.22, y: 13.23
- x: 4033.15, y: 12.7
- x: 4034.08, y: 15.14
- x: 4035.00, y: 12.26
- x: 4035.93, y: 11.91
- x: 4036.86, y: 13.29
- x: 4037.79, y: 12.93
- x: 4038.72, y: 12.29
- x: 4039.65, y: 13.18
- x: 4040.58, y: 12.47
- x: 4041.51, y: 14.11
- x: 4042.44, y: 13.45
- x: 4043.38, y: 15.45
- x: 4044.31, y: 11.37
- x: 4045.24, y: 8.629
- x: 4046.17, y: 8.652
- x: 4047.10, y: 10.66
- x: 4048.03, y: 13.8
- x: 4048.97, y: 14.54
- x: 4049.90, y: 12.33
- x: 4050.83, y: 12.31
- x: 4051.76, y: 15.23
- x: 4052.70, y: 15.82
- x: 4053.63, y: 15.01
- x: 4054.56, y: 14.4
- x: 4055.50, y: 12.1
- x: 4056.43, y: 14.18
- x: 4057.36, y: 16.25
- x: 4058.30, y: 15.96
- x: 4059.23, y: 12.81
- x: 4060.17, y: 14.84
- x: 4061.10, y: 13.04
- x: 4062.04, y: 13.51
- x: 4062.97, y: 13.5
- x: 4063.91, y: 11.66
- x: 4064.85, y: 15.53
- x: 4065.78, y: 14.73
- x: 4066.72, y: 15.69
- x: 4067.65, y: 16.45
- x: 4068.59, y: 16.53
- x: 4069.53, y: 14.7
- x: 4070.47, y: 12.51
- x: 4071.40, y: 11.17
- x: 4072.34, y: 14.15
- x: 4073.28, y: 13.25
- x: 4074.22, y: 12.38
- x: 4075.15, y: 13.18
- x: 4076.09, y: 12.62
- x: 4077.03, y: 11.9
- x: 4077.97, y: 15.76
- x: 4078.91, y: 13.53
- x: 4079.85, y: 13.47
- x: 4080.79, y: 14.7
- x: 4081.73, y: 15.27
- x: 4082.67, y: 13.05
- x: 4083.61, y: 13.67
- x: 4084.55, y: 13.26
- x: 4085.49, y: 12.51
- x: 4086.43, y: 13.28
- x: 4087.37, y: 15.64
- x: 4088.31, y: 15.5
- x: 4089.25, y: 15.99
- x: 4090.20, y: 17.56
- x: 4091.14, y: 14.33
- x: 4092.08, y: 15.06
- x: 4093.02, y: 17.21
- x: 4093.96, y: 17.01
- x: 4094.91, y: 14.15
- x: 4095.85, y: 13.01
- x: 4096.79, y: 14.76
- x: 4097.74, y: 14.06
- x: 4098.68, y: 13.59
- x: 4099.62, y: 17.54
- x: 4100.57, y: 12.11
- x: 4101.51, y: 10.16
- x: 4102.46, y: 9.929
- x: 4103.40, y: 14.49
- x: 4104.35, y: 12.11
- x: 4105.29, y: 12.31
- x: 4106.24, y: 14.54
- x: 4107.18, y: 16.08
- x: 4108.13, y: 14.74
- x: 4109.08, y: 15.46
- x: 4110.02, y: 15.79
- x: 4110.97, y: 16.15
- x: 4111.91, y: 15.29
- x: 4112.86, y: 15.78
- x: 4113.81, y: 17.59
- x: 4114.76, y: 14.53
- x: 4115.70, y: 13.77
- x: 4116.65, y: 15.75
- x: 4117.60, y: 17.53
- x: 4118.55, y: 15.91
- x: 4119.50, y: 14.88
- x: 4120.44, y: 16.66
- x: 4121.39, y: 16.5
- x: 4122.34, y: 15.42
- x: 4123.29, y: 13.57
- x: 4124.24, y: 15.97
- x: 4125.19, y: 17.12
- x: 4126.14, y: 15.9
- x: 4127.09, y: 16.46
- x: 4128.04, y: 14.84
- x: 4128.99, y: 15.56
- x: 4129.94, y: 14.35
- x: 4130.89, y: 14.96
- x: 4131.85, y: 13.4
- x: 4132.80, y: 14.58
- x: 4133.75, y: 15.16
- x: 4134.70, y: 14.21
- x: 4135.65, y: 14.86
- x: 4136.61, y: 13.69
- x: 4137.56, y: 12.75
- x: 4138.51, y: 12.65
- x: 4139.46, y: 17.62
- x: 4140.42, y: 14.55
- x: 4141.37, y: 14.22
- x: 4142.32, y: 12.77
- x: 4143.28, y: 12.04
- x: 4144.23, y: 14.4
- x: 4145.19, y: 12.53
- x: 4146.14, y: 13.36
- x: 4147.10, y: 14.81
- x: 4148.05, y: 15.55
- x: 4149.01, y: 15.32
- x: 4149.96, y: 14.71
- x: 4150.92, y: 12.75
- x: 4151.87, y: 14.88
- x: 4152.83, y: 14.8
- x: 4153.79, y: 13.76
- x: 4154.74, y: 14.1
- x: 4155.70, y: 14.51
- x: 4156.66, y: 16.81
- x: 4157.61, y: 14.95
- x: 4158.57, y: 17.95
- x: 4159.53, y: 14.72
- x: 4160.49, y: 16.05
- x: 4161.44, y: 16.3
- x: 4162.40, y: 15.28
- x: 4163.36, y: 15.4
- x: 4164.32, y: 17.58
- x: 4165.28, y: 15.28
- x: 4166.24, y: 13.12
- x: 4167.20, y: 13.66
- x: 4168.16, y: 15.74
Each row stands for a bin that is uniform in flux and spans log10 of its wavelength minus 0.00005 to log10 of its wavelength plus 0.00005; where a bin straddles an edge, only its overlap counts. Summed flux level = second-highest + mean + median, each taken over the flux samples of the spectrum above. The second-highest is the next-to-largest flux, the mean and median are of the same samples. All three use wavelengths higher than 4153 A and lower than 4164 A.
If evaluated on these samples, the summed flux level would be 47.5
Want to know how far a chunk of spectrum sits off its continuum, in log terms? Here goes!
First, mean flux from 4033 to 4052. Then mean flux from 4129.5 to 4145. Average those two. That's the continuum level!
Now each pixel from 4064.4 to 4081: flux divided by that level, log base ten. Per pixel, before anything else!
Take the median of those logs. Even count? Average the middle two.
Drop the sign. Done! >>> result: 0.01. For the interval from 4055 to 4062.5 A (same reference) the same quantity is 0.01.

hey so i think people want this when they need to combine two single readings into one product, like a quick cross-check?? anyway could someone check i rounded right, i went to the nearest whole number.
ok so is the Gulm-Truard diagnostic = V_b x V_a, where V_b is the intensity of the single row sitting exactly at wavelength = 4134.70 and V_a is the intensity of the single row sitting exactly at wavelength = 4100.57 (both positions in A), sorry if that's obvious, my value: 172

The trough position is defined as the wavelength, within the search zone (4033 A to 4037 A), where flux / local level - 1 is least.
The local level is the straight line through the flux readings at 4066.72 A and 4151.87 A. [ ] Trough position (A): 4035.93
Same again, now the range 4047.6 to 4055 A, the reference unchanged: 4050.83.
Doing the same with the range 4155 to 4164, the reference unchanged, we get 4155.70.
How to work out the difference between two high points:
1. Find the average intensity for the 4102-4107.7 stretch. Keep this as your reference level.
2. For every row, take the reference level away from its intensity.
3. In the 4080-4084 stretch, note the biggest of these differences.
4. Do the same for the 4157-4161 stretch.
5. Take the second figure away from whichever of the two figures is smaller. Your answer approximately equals -2.7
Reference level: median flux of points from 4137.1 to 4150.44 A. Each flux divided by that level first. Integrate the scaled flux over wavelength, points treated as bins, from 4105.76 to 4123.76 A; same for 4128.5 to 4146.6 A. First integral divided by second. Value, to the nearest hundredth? 1.10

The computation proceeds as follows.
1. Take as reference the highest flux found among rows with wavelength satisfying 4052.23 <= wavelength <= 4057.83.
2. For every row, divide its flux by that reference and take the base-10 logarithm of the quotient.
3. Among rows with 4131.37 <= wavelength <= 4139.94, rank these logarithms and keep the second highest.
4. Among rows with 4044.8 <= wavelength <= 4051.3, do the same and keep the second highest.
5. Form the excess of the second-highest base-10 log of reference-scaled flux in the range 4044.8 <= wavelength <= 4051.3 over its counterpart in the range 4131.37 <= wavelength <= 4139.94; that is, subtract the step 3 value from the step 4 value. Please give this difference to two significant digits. -0.041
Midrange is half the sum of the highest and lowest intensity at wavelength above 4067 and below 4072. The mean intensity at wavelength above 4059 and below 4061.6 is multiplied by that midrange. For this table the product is 188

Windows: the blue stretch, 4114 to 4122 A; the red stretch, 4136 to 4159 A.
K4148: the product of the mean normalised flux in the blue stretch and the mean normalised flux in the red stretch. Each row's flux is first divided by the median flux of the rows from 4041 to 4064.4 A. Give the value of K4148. 1.24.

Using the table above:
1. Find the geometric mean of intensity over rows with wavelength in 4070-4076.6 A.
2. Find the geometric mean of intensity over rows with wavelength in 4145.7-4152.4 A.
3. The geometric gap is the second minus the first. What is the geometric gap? 1.7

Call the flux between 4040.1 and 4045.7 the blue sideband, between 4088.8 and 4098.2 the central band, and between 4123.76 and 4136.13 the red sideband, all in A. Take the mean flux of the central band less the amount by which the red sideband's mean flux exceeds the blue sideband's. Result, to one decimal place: 12.7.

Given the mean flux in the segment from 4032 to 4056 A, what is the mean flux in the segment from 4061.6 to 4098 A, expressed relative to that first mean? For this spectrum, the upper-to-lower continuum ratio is 1.10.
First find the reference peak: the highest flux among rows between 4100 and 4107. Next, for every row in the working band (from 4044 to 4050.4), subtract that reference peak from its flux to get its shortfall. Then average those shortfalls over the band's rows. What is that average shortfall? -3.1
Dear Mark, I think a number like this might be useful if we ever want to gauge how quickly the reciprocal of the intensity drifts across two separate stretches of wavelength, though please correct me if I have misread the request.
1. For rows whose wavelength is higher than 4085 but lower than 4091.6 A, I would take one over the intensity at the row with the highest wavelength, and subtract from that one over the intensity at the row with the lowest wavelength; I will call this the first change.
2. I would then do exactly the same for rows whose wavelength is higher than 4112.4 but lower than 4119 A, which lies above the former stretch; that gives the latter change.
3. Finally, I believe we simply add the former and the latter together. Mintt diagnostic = -0.011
